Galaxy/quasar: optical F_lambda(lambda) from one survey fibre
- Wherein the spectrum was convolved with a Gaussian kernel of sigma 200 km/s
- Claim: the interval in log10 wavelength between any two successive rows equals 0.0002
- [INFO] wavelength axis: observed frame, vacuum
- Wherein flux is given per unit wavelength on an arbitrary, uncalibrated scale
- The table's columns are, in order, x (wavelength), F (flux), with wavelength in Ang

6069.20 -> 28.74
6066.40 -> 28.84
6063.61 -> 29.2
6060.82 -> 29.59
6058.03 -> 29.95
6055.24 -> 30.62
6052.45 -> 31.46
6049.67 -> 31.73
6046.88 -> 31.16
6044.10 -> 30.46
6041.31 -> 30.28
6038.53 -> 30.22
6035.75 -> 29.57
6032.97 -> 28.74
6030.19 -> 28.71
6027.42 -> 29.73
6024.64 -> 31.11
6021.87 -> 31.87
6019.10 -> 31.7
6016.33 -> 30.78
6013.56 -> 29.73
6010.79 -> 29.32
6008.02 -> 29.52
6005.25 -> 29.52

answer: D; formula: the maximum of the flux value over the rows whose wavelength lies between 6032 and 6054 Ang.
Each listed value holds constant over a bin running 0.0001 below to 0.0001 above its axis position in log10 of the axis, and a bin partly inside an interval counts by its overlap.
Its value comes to 31.73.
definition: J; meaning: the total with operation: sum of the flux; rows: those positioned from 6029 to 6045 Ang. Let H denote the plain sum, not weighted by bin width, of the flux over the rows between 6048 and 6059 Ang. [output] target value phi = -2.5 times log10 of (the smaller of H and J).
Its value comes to -5.2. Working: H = 124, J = 178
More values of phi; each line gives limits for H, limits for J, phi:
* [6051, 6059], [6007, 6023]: -4.9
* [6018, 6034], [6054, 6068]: -5.4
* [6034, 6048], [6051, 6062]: -5.2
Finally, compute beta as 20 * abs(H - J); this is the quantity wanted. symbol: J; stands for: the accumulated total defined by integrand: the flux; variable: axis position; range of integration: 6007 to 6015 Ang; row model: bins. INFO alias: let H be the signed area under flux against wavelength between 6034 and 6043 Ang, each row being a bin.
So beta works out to 671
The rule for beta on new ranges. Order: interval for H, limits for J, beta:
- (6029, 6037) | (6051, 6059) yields 279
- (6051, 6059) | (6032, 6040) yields 188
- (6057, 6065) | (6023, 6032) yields 644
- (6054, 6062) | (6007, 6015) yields 86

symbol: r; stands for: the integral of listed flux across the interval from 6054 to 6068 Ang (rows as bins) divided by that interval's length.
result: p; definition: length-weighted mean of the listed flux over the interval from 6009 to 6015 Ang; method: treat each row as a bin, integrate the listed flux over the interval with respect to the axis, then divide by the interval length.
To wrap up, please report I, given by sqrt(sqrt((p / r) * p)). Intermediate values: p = 29.5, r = 29.6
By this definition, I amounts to 2.33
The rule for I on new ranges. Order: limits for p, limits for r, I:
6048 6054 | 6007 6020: 2.40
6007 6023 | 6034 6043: 2.36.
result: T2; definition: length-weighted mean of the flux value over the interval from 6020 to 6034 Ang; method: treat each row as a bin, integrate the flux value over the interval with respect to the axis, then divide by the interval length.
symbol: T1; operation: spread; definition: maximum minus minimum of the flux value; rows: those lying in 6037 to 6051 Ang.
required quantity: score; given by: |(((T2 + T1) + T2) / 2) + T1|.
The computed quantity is 32.4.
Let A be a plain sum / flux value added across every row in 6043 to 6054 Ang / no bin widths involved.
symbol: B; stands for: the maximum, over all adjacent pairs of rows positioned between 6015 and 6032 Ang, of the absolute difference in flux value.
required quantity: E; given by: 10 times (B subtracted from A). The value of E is 1234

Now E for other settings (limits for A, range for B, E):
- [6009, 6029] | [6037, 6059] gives 2134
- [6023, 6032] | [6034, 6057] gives 887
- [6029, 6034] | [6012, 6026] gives 564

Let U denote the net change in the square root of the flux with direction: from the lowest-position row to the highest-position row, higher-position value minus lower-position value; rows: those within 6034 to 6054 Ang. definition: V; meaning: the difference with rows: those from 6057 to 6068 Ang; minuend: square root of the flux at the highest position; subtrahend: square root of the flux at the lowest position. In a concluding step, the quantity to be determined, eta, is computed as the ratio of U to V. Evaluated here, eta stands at -1.7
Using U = 0.17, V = -0.10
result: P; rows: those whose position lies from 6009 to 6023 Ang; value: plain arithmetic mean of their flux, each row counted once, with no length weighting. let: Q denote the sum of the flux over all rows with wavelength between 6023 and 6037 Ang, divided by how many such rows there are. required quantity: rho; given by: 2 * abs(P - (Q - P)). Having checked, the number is 63.6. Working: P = 30.7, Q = 29.6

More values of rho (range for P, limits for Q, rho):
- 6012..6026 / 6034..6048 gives 63.5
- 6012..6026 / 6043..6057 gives 62.0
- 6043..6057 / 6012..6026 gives 62.3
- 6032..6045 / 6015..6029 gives 57.3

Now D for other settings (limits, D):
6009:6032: 31.87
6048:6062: 31.73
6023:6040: 31.11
